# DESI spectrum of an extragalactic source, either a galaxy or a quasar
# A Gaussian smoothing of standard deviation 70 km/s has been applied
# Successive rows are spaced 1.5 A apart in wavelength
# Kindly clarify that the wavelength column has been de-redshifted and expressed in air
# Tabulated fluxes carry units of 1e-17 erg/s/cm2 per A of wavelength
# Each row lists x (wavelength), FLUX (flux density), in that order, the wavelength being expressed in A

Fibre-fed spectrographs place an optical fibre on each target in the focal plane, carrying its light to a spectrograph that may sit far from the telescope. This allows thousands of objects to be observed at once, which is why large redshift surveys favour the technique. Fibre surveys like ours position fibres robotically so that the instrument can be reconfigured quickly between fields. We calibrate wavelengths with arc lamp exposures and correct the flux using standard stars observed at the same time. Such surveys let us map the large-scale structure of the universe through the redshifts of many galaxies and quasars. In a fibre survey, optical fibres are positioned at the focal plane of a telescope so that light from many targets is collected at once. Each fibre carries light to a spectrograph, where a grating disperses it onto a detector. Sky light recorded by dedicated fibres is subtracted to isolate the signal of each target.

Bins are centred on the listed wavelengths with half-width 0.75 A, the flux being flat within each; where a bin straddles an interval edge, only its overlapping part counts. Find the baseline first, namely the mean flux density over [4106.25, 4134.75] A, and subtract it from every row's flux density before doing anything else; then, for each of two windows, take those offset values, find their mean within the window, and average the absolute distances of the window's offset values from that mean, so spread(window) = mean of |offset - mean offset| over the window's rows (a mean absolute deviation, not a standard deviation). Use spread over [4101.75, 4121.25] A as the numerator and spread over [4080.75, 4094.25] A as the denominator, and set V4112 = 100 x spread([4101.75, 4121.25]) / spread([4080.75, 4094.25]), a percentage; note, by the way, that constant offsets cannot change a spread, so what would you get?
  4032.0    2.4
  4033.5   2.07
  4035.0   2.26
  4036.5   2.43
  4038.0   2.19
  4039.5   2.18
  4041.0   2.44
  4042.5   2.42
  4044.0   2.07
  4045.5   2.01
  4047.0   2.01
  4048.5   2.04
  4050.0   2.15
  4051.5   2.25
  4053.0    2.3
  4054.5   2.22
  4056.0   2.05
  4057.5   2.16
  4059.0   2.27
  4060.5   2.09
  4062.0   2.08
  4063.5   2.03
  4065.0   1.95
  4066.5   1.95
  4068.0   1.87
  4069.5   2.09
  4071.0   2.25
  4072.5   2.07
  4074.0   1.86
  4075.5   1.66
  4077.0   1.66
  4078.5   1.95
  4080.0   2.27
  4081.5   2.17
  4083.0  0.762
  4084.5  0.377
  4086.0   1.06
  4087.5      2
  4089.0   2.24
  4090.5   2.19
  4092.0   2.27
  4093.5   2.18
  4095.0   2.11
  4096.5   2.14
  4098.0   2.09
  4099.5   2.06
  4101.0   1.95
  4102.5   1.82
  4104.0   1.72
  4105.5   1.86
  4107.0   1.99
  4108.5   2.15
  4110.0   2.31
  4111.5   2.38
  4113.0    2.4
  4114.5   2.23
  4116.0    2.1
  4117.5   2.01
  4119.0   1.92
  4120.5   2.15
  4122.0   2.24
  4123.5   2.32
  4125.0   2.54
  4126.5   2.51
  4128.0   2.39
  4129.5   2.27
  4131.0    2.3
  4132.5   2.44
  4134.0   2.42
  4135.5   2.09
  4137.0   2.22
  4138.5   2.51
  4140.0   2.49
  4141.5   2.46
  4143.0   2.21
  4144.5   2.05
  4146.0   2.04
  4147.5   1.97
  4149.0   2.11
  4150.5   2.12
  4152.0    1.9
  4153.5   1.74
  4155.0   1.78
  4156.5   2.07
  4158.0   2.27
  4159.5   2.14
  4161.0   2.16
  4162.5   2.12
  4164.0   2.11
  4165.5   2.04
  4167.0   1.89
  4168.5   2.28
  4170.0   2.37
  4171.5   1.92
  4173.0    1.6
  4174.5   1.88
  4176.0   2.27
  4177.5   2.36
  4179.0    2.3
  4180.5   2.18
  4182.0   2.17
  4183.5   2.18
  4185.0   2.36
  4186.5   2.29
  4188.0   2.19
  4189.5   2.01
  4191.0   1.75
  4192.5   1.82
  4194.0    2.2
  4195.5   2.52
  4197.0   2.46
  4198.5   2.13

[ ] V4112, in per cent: 28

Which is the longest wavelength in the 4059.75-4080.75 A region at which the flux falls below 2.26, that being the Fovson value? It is 4078.5 A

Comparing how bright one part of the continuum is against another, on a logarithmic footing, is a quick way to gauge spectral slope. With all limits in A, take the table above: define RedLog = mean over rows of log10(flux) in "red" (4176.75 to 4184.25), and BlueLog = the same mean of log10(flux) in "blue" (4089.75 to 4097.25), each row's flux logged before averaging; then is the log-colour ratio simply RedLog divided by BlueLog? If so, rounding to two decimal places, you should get 1.03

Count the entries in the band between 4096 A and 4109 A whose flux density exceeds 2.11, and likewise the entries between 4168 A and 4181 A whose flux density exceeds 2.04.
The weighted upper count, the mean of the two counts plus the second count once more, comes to 10.0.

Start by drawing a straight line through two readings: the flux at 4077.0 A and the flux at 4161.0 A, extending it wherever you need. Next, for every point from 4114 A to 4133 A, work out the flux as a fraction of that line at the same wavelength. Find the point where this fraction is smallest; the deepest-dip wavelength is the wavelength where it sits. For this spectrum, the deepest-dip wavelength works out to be 4119.0 A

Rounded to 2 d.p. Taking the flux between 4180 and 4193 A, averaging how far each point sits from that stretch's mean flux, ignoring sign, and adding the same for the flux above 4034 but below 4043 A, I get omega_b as 0.27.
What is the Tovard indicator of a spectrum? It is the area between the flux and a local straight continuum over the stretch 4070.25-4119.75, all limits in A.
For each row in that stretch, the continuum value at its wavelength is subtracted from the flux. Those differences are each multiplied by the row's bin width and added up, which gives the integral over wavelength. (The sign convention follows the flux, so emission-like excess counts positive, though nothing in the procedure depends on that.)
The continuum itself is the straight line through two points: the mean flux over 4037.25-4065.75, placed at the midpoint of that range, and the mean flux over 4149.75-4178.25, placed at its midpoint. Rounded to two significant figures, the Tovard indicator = -8.4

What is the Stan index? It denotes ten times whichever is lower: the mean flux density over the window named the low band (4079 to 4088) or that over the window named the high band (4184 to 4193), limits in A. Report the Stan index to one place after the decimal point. 14.4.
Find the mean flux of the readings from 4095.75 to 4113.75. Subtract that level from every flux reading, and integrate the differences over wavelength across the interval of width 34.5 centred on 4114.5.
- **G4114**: 3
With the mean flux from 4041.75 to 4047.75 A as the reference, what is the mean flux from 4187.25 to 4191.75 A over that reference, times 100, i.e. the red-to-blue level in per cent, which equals 93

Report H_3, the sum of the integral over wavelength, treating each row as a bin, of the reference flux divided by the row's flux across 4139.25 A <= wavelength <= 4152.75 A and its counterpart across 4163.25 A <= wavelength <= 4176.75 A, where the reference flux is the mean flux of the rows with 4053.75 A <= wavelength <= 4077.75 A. 26.3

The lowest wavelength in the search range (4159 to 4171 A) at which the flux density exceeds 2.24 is 4168.5 A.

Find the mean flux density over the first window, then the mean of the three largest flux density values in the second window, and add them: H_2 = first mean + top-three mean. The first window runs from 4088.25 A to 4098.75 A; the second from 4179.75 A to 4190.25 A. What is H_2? 4.45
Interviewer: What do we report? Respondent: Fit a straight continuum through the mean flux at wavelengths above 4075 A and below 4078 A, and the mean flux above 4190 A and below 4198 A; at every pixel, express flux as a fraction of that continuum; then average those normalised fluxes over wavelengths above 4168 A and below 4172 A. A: 1.07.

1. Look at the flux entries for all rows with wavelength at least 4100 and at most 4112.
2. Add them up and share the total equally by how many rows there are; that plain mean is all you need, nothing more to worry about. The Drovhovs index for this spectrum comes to 2.02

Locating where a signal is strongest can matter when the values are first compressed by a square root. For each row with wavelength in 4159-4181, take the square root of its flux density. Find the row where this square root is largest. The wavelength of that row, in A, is 4170.0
